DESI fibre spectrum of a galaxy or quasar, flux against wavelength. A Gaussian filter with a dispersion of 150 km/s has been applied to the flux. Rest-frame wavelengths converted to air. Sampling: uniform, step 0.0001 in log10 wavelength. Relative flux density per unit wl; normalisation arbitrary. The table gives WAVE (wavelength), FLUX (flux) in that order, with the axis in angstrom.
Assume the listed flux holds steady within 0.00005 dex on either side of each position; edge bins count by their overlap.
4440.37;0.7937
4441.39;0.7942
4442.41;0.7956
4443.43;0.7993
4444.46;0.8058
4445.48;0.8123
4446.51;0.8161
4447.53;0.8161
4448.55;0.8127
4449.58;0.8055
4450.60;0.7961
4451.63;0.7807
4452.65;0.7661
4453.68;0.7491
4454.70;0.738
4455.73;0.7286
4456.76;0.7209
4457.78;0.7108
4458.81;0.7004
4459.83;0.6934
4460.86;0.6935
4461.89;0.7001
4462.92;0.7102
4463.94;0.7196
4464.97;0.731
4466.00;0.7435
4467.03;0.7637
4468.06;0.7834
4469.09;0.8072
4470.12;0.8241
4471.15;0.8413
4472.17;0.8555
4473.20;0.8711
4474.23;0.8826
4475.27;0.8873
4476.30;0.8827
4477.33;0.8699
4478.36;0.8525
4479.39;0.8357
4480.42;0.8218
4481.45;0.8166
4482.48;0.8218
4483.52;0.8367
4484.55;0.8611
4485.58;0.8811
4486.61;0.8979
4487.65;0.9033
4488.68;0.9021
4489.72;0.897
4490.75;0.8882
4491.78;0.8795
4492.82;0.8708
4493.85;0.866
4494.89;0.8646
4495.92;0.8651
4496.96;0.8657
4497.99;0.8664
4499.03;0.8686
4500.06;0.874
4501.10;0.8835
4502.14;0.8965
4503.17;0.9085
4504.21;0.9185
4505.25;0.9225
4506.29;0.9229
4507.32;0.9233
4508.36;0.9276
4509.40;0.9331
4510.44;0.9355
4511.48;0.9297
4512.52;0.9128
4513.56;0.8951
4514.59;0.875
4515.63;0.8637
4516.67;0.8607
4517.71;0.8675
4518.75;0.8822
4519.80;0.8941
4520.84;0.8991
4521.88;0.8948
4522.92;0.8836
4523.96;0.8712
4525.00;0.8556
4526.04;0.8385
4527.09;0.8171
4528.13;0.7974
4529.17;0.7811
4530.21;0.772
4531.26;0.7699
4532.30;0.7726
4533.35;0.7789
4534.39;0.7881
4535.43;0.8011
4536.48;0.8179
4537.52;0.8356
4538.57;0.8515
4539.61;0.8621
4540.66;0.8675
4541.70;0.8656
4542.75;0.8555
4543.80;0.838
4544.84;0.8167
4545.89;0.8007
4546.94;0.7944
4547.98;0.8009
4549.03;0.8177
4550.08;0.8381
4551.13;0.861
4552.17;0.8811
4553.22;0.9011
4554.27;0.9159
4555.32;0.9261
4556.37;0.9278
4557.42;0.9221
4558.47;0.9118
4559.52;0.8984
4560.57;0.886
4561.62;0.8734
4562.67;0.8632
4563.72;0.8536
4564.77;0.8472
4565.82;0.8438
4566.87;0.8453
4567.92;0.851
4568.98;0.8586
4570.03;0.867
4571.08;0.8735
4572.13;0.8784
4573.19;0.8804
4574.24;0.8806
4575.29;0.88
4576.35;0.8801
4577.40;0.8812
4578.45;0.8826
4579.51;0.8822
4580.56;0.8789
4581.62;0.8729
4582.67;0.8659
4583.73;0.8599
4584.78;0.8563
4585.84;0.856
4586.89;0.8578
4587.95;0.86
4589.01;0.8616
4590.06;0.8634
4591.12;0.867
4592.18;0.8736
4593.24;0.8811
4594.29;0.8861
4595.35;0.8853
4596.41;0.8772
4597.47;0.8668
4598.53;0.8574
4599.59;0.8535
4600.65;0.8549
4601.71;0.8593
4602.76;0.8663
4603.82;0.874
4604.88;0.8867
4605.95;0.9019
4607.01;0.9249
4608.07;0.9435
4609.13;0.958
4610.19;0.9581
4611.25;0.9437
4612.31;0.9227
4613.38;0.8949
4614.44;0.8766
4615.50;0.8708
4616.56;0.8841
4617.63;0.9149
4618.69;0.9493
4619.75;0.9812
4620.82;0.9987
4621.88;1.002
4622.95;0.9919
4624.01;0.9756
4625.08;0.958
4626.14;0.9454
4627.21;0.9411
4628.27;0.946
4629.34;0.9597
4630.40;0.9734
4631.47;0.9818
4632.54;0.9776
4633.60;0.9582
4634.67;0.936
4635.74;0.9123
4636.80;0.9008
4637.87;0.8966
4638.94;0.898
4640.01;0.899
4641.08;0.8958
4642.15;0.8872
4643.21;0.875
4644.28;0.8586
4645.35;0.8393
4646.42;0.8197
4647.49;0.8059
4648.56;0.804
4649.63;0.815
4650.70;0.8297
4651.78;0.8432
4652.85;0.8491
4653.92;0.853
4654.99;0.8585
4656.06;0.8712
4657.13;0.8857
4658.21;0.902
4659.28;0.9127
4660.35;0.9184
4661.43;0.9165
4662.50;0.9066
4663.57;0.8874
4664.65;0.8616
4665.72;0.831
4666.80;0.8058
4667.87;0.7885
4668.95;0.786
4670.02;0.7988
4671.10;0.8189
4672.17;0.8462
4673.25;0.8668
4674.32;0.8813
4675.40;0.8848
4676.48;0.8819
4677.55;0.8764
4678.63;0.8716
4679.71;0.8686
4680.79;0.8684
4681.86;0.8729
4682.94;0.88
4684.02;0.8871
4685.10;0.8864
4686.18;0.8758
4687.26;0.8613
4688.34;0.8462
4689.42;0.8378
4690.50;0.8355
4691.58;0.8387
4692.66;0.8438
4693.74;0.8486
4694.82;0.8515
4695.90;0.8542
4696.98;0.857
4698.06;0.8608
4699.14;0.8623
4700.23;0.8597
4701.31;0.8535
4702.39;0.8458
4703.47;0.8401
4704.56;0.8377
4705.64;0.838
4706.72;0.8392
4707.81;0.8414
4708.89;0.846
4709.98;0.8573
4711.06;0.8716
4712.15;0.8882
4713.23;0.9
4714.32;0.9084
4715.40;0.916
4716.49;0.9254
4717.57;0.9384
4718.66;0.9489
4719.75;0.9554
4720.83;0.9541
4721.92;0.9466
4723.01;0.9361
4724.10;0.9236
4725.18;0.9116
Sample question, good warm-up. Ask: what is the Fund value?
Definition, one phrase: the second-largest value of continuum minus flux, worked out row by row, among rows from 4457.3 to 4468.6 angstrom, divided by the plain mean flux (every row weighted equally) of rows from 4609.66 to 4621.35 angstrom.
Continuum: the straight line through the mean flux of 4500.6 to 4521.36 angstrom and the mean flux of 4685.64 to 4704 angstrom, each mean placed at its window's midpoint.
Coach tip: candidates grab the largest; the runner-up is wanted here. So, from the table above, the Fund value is 0.24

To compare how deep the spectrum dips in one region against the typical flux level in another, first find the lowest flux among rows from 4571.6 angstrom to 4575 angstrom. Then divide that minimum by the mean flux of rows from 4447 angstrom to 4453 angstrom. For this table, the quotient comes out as 1.10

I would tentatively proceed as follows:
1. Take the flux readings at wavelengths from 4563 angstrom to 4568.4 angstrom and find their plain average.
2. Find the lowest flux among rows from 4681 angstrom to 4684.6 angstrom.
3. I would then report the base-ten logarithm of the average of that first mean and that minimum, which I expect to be -0.065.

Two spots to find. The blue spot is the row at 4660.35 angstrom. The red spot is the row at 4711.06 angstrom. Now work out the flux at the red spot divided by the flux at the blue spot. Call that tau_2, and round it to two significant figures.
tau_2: 0.95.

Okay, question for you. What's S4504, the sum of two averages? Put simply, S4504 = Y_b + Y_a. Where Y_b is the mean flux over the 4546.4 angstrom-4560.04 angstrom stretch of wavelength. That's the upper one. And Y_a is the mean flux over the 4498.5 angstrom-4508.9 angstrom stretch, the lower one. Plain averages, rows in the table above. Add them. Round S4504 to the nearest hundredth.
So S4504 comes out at 1.78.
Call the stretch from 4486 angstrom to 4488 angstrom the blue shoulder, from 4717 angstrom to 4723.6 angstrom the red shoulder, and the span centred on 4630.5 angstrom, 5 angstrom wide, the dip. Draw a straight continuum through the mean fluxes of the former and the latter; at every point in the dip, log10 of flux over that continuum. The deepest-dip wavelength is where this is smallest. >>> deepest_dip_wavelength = 4628.27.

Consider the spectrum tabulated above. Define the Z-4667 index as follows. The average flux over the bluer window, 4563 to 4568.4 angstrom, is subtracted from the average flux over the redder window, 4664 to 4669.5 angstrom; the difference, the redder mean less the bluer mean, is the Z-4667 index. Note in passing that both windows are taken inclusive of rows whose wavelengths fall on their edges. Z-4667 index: -0.03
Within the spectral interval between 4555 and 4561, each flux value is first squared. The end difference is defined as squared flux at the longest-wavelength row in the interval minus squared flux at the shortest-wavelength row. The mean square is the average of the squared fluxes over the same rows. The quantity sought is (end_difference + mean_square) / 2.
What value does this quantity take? 0.38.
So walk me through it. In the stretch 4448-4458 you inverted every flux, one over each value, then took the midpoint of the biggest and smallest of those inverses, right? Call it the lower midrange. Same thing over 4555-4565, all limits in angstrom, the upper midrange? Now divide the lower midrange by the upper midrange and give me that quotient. 1.17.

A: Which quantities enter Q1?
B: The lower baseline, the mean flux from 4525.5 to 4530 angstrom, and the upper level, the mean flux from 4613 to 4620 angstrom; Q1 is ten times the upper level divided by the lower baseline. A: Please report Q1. 11.3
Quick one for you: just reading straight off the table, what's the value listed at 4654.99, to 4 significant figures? 0.8585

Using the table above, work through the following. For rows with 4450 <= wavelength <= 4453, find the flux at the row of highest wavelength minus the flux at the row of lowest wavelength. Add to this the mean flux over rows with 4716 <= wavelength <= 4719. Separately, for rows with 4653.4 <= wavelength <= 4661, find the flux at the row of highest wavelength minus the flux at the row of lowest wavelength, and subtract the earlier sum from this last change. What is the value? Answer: -0.84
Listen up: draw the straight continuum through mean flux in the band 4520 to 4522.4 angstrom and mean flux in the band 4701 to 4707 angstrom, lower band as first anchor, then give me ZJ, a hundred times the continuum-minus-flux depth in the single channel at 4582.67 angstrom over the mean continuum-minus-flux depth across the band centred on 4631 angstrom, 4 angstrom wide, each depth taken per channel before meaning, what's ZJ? -12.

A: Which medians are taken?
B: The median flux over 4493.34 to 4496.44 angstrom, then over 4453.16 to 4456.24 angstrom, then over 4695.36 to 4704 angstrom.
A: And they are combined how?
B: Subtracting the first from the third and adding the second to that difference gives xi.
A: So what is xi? 0.73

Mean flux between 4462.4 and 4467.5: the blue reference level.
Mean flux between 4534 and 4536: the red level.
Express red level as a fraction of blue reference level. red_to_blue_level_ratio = 1.08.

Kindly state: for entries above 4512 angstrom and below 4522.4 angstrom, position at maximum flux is 4512.52 angstrom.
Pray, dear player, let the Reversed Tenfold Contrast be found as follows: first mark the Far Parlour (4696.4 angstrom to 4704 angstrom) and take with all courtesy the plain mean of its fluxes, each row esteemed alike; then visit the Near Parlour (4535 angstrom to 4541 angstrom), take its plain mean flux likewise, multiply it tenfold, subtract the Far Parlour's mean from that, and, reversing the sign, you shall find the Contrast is -7.5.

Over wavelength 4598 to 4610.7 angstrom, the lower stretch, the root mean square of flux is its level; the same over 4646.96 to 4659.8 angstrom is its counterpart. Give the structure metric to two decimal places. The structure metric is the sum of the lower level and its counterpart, 1.75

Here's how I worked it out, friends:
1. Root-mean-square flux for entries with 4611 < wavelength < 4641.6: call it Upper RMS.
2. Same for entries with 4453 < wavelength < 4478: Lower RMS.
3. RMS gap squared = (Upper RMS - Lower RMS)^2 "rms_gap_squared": 0.026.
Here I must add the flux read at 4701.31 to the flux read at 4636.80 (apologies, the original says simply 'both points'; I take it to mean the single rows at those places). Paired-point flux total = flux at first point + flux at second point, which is 1.754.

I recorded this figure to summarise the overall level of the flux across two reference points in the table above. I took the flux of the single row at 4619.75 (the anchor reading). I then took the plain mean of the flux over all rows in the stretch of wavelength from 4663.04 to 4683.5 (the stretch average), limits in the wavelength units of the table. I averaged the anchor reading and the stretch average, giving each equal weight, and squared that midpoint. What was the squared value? 0.84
